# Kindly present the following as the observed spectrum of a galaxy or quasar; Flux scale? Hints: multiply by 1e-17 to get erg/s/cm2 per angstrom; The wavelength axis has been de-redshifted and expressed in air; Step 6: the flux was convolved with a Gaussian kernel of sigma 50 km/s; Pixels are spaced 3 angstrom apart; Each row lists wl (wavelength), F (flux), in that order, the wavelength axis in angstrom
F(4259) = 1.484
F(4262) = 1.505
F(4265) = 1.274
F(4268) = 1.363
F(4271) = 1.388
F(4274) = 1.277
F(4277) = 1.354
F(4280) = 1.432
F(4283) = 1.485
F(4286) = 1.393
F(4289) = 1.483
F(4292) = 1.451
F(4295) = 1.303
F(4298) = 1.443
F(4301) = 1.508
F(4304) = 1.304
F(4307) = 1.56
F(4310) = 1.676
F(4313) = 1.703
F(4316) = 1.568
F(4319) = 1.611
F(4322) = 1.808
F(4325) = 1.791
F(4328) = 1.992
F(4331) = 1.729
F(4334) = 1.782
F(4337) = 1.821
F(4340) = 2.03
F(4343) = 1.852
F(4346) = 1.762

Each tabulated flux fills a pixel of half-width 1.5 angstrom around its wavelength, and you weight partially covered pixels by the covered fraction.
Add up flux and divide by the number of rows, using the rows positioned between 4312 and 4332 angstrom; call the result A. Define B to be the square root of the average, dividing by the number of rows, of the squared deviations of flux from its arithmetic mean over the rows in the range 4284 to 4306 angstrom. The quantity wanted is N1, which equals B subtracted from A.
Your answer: 1.67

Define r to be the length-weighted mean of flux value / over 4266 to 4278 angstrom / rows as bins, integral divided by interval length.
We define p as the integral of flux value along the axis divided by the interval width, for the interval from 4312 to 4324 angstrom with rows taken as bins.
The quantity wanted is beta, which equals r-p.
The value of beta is -0.3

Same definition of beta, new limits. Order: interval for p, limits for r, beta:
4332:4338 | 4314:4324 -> -0.1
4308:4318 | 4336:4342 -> 0.3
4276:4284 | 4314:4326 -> 0.3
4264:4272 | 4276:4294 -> 0.1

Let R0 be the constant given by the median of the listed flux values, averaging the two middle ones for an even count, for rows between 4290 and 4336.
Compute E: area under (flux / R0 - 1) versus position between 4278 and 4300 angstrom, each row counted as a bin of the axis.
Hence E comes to -3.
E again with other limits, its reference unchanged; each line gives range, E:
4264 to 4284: -3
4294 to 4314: -1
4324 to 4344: 3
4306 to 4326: 1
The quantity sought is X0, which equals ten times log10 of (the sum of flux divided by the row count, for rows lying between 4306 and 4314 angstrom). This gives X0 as 2.17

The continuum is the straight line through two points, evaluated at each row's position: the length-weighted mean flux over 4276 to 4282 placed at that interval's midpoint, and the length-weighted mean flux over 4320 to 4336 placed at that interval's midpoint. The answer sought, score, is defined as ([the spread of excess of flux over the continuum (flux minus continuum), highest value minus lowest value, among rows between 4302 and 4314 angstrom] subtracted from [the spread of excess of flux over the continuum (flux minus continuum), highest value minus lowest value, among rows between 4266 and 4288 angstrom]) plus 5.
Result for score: 4.81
